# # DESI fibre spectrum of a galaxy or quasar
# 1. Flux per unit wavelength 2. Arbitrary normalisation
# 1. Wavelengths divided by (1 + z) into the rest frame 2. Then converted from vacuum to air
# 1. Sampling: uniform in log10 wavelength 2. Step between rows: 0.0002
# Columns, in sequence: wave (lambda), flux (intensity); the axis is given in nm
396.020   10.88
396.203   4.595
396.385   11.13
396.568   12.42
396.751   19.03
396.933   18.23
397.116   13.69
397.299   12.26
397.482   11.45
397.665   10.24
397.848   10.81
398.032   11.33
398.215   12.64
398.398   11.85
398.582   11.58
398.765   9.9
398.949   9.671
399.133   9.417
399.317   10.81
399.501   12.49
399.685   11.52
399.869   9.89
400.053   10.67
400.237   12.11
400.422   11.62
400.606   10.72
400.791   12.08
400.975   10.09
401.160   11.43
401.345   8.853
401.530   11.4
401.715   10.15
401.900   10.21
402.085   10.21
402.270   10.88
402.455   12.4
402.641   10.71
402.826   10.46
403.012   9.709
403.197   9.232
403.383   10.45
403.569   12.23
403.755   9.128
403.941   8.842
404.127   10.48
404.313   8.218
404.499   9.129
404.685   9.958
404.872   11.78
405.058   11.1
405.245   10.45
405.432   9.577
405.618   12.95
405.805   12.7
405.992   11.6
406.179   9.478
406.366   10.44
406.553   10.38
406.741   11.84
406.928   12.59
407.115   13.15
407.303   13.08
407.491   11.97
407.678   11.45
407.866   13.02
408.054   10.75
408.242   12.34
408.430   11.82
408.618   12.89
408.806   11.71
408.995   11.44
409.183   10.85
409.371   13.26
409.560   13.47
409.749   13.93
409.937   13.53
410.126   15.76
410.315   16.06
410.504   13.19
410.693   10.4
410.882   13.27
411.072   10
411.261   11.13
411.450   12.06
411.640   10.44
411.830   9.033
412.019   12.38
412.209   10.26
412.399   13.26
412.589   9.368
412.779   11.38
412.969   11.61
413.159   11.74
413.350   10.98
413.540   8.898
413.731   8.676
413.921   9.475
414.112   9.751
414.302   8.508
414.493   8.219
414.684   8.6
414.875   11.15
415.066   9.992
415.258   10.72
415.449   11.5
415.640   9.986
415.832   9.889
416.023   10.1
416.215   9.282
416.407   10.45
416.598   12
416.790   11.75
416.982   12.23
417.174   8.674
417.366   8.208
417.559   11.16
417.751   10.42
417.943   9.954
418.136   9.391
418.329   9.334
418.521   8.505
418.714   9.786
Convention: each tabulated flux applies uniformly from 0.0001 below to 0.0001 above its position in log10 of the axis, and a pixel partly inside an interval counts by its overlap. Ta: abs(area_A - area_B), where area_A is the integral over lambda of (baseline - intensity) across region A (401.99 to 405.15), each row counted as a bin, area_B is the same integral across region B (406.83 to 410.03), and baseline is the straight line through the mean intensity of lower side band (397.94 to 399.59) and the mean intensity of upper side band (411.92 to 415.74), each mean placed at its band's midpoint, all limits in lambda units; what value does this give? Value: 7.6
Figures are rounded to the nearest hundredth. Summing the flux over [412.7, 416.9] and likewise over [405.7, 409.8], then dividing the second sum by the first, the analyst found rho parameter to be 1.18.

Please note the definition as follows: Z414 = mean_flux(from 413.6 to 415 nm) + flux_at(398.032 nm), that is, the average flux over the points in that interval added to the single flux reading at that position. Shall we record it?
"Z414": 20.5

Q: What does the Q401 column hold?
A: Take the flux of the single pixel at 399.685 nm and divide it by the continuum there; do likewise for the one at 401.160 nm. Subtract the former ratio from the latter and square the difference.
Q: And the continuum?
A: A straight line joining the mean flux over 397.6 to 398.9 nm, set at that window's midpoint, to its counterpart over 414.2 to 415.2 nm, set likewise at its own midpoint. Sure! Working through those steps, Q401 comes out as 0.000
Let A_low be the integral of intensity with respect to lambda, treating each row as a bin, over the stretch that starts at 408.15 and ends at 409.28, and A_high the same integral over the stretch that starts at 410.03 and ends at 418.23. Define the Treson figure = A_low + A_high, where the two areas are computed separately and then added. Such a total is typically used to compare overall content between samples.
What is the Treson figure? 101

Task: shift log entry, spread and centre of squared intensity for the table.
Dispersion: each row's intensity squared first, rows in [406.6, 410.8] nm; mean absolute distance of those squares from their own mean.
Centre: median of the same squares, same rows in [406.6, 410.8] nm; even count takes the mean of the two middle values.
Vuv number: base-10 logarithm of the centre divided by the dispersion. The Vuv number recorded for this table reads 0.76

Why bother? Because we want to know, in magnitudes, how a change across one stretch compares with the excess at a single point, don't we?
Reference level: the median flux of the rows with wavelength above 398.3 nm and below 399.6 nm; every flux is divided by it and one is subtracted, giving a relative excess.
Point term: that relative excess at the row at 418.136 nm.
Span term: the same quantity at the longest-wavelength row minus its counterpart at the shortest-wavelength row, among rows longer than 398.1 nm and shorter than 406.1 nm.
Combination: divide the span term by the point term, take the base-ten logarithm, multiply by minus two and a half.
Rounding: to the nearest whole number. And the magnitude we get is 0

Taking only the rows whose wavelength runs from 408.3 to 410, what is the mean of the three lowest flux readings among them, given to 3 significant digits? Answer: 11.3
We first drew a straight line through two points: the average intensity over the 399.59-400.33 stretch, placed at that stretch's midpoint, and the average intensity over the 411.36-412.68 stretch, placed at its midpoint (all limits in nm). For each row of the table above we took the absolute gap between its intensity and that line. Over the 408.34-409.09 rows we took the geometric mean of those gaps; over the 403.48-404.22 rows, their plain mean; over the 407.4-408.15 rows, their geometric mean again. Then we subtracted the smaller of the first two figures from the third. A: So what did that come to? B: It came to -0.16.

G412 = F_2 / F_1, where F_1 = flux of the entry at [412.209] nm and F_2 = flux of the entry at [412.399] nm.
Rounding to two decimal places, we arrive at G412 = 1.29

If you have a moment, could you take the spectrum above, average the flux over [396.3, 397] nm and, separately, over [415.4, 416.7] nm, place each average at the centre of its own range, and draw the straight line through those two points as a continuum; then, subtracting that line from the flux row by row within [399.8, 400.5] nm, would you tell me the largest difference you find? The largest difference -2.2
